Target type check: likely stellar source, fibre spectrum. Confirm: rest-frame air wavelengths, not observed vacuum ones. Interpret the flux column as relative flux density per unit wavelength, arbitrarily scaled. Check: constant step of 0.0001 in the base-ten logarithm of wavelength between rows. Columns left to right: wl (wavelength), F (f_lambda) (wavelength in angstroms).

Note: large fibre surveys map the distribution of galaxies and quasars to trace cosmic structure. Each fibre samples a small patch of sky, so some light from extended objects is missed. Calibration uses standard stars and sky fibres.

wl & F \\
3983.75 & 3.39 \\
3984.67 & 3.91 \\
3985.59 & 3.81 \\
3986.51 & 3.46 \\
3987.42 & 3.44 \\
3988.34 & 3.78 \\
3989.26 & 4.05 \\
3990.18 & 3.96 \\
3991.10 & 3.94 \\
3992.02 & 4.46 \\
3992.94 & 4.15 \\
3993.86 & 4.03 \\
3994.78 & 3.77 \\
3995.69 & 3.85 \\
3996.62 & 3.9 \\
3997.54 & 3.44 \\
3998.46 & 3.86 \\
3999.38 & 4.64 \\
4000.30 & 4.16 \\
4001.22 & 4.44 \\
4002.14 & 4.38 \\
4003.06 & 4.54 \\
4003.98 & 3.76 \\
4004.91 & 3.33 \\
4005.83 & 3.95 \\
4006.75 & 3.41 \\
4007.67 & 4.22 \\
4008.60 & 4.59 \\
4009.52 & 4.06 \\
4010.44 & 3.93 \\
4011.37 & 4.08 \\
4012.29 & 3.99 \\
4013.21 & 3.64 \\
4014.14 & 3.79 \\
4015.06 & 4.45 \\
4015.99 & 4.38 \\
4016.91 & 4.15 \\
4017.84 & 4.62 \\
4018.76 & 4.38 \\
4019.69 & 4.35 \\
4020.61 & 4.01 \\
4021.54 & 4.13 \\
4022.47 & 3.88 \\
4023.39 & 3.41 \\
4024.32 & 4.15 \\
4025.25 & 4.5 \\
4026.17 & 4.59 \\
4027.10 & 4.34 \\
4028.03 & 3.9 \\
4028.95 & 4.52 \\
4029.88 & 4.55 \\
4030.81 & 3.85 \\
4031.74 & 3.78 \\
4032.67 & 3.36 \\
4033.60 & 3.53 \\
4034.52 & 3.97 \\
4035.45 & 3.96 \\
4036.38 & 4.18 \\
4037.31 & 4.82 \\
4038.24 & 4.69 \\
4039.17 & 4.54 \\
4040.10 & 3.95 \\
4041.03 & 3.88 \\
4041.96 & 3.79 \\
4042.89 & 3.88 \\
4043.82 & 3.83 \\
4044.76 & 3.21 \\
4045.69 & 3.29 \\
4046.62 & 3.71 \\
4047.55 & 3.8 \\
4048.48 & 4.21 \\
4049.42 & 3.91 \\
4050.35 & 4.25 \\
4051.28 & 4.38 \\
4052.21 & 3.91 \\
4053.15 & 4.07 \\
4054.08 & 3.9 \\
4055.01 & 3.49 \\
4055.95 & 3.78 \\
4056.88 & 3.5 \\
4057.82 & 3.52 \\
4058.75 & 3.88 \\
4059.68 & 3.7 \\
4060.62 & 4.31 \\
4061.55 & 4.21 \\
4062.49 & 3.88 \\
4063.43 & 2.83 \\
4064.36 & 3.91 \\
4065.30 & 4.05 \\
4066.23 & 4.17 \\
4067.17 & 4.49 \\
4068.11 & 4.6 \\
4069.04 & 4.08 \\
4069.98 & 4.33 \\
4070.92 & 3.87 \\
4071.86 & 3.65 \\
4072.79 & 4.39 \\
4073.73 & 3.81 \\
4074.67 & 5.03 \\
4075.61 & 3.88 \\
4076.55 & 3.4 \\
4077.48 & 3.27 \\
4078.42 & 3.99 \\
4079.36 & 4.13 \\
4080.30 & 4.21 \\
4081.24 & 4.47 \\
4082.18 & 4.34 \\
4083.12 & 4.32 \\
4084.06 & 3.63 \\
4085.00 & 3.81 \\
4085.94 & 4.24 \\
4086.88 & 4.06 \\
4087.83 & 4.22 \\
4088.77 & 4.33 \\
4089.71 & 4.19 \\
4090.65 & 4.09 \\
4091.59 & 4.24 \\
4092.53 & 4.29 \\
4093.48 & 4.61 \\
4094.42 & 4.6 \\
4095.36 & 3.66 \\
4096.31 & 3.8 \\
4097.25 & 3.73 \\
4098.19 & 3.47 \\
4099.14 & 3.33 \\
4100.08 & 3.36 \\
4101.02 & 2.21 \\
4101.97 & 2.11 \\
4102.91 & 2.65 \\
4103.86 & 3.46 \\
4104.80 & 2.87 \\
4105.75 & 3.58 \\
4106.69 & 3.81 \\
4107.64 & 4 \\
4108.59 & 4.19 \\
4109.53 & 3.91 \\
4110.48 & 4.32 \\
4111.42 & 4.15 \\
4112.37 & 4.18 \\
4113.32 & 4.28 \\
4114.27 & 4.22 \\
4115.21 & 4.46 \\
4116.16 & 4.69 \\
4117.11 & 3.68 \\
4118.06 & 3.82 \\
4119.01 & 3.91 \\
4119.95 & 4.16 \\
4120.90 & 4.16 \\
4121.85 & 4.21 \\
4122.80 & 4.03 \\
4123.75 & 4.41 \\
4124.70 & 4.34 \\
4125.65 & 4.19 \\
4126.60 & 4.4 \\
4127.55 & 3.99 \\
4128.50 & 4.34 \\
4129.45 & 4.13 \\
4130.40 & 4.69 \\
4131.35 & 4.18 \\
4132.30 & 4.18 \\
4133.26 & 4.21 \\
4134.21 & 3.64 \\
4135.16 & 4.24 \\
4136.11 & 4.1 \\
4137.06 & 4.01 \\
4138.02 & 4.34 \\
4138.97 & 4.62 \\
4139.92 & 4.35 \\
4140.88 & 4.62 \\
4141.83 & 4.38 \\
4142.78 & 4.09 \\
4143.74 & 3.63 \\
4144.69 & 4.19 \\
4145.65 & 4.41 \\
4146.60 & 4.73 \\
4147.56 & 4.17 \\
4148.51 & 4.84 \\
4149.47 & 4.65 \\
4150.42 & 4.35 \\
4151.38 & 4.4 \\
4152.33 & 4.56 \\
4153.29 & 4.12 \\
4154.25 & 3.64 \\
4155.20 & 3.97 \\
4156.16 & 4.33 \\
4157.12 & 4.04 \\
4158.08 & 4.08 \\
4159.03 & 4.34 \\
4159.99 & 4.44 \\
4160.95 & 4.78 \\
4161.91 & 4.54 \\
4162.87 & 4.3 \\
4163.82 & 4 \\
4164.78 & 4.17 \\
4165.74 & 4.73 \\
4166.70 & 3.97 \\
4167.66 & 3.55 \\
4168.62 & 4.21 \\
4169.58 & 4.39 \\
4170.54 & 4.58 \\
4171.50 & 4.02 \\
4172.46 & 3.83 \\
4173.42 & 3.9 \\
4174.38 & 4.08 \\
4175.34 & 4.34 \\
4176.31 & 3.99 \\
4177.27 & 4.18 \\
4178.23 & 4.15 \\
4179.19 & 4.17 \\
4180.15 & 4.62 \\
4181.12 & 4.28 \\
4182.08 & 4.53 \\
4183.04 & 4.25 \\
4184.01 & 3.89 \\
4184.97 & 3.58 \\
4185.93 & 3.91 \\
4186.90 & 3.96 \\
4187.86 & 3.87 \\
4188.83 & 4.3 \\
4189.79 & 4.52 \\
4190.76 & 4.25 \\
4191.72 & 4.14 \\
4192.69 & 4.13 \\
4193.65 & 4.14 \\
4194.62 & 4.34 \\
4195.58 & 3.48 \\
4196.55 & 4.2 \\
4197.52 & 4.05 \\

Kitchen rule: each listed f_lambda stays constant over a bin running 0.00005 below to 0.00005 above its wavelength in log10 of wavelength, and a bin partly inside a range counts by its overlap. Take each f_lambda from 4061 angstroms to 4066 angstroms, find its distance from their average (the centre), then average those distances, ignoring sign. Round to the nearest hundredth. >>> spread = 0.38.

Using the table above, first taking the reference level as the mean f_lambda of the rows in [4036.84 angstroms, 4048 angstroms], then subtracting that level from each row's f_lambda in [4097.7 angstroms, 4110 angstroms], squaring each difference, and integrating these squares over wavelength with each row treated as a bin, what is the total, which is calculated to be 10.1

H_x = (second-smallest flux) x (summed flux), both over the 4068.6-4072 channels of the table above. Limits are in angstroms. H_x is 62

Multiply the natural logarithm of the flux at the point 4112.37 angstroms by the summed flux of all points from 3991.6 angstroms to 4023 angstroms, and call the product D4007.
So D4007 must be 198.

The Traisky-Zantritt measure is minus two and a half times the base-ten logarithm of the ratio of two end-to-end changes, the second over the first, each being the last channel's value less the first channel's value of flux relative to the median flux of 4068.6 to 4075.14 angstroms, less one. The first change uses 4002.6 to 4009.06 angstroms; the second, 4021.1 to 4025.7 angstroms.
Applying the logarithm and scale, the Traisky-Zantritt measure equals -2.2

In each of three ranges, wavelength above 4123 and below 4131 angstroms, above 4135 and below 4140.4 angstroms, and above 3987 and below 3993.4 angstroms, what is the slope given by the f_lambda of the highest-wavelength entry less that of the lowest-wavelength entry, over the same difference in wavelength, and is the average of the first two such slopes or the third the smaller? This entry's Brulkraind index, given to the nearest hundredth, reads 0.03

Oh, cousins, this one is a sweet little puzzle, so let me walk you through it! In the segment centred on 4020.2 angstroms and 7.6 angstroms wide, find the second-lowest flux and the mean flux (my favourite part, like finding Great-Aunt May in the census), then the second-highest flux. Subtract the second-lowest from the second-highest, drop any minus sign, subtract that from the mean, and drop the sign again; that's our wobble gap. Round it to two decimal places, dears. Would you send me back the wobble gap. 3.62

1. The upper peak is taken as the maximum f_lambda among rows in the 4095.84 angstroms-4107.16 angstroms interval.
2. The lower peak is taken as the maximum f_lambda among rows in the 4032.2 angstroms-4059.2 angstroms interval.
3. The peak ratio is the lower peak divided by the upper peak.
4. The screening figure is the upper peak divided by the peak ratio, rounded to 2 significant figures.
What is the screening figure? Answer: 3.0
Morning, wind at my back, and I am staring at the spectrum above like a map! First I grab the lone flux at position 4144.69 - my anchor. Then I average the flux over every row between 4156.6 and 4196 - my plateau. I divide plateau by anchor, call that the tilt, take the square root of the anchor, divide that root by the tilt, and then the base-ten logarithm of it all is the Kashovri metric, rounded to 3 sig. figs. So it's 0.313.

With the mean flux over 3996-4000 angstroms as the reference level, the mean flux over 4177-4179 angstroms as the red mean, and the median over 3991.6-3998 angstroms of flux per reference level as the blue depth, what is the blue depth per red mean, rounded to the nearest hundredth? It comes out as 0.24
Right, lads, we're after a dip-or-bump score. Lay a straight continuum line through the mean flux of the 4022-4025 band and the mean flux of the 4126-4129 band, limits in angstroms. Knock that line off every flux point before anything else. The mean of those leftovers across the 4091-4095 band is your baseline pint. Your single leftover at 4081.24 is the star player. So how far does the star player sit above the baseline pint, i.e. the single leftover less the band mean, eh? 0.1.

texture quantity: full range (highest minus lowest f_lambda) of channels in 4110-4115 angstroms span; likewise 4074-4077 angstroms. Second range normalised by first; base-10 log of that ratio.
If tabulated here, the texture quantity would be 0.98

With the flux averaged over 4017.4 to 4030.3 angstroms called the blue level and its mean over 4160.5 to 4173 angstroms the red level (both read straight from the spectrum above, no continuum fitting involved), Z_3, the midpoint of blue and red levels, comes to 4.24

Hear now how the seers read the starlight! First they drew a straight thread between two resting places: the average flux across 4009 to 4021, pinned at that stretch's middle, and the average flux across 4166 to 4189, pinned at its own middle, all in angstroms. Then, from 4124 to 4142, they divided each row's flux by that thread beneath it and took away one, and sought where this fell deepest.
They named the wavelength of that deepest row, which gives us 4134.21 angstroms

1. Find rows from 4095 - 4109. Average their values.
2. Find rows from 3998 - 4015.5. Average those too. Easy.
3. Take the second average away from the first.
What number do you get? -0.72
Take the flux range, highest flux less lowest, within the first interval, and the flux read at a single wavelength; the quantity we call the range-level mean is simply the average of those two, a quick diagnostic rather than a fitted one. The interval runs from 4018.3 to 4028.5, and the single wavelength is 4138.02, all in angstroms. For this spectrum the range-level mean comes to 2.76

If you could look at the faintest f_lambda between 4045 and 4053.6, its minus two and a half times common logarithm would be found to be -1.29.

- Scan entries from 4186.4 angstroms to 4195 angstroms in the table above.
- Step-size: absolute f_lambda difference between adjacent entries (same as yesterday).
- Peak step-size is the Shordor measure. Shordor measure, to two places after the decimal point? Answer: 0.43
